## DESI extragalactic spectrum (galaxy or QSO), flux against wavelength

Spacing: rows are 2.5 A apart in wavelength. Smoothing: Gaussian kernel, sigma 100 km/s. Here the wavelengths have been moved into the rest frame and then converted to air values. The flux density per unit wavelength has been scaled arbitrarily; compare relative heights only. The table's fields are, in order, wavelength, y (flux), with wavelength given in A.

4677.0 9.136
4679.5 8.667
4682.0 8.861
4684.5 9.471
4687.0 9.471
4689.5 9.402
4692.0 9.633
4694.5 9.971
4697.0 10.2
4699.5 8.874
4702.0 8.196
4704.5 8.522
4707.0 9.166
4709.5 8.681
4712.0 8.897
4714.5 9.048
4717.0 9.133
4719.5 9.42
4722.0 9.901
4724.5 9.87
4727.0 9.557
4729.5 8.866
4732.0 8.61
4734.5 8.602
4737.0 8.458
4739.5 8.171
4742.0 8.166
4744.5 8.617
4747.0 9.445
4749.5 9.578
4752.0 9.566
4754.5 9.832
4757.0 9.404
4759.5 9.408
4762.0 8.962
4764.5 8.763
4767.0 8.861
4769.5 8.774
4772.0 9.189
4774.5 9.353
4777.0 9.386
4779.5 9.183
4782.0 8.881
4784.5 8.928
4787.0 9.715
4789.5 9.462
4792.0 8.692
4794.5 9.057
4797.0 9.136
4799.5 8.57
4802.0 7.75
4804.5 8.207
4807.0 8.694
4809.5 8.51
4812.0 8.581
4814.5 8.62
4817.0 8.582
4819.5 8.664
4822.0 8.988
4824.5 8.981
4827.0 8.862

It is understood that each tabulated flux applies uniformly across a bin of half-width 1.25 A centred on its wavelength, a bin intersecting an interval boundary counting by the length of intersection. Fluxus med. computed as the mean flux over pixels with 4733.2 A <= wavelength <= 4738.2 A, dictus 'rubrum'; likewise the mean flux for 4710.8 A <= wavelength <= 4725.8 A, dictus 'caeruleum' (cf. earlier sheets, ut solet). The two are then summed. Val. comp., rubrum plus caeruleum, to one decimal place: 17.9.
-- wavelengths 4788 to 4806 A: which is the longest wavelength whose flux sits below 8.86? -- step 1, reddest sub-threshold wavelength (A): 4804.5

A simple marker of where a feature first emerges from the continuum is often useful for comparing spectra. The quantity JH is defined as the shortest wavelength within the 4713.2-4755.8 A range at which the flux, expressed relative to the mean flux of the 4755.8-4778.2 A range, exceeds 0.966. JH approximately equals 4714.5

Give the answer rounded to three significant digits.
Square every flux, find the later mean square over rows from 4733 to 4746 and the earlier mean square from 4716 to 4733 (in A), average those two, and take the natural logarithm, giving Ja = 4.37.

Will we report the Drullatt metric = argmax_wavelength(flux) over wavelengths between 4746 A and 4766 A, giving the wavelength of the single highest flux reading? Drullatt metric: 4754.5 A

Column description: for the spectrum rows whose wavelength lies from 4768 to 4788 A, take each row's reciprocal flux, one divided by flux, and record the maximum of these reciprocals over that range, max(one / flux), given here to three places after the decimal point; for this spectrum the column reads 0.114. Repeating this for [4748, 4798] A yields 0.115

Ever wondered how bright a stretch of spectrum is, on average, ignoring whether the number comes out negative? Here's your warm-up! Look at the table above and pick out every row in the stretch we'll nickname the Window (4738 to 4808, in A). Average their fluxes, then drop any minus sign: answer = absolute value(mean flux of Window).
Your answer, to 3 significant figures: 8.99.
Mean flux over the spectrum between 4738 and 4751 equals 8.80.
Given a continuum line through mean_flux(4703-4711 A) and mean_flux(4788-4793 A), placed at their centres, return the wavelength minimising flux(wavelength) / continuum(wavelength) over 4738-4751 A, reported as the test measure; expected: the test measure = 4742.0 A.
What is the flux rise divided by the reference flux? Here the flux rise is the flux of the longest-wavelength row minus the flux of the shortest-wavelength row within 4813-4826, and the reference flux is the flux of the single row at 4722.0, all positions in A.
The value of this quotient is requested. 0.036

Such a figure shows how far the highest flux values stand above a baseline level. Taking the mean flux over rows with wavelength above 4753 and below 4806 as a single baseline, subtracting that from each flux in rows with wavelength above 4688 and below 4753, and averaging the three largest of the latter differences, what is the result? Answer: 1.0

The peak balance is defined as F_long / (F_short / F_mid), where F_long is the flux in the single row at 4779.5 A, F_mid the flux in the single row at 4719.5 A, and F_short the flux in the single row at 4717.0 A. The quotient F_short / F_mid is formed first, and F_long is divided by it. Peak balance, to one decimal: 9.5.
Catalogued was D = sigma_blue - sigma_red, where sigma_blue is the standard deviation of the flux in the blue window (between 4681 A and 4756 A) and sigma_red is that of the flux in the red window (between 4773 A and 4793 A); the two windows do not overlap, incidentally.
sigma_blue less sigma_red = 0.2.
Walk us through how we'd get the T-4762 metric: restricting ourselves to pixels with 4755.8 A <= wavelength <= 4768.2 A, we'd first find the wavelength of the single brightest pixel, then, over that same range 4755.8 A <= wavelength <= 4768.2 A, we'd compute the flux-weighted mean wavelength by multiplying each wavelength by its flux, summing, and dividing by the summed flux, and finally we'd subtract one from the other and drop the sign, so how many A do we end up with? 2.4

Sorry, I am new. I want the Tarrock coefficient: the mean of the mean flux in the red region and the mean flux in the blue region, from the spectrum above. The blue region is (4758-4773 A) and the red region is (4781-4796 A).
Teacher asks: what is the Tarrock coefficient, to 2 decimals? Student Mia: 9.06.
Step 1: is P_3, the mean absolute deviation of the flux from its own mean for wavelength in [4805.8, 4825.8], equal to 0.14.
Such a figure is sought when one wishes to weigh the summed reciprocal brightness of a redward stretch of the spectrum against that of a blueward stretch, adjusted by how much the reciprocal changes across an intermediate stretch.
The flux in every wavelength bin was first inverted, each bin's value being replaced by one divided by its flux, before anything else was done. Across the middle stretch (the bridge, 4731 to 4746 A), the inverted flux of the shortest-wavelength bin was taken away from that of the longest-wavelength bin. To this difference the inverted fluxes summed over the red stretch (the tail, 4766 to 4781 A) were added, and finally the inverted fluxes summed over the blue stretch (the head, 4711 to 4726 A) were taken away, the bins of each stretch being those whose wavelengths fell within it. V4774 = 0.017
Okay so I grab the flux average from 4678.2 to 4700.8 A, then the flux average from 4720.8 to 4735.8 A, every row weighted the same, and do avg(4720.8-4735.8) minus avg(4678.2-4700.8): -0.16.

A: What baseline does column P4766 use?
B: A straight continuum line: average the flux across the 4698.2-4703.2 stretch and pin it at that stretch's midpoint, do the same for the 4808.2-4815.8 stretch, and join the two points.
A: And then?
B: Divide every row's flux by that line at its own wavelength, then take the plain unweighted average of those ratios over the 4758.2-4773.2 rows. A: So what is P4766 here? 1.05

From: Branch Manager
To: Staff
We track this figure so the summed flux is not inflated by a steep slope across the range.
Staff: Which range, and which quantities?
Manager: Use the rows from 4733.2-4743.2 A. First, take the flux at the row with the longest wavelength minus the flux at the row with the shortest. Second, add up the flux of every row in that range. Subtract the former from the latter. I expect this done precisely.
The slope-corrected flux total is 34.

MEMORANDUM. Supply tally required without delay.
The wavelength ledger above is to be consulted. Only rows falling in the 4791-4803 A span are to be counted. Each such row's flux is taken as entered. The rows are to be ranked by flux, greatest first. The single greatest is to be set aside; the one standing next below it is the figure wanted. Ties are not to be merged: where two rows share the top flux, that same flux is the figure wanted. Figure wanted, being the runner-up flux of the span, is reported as 9.057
